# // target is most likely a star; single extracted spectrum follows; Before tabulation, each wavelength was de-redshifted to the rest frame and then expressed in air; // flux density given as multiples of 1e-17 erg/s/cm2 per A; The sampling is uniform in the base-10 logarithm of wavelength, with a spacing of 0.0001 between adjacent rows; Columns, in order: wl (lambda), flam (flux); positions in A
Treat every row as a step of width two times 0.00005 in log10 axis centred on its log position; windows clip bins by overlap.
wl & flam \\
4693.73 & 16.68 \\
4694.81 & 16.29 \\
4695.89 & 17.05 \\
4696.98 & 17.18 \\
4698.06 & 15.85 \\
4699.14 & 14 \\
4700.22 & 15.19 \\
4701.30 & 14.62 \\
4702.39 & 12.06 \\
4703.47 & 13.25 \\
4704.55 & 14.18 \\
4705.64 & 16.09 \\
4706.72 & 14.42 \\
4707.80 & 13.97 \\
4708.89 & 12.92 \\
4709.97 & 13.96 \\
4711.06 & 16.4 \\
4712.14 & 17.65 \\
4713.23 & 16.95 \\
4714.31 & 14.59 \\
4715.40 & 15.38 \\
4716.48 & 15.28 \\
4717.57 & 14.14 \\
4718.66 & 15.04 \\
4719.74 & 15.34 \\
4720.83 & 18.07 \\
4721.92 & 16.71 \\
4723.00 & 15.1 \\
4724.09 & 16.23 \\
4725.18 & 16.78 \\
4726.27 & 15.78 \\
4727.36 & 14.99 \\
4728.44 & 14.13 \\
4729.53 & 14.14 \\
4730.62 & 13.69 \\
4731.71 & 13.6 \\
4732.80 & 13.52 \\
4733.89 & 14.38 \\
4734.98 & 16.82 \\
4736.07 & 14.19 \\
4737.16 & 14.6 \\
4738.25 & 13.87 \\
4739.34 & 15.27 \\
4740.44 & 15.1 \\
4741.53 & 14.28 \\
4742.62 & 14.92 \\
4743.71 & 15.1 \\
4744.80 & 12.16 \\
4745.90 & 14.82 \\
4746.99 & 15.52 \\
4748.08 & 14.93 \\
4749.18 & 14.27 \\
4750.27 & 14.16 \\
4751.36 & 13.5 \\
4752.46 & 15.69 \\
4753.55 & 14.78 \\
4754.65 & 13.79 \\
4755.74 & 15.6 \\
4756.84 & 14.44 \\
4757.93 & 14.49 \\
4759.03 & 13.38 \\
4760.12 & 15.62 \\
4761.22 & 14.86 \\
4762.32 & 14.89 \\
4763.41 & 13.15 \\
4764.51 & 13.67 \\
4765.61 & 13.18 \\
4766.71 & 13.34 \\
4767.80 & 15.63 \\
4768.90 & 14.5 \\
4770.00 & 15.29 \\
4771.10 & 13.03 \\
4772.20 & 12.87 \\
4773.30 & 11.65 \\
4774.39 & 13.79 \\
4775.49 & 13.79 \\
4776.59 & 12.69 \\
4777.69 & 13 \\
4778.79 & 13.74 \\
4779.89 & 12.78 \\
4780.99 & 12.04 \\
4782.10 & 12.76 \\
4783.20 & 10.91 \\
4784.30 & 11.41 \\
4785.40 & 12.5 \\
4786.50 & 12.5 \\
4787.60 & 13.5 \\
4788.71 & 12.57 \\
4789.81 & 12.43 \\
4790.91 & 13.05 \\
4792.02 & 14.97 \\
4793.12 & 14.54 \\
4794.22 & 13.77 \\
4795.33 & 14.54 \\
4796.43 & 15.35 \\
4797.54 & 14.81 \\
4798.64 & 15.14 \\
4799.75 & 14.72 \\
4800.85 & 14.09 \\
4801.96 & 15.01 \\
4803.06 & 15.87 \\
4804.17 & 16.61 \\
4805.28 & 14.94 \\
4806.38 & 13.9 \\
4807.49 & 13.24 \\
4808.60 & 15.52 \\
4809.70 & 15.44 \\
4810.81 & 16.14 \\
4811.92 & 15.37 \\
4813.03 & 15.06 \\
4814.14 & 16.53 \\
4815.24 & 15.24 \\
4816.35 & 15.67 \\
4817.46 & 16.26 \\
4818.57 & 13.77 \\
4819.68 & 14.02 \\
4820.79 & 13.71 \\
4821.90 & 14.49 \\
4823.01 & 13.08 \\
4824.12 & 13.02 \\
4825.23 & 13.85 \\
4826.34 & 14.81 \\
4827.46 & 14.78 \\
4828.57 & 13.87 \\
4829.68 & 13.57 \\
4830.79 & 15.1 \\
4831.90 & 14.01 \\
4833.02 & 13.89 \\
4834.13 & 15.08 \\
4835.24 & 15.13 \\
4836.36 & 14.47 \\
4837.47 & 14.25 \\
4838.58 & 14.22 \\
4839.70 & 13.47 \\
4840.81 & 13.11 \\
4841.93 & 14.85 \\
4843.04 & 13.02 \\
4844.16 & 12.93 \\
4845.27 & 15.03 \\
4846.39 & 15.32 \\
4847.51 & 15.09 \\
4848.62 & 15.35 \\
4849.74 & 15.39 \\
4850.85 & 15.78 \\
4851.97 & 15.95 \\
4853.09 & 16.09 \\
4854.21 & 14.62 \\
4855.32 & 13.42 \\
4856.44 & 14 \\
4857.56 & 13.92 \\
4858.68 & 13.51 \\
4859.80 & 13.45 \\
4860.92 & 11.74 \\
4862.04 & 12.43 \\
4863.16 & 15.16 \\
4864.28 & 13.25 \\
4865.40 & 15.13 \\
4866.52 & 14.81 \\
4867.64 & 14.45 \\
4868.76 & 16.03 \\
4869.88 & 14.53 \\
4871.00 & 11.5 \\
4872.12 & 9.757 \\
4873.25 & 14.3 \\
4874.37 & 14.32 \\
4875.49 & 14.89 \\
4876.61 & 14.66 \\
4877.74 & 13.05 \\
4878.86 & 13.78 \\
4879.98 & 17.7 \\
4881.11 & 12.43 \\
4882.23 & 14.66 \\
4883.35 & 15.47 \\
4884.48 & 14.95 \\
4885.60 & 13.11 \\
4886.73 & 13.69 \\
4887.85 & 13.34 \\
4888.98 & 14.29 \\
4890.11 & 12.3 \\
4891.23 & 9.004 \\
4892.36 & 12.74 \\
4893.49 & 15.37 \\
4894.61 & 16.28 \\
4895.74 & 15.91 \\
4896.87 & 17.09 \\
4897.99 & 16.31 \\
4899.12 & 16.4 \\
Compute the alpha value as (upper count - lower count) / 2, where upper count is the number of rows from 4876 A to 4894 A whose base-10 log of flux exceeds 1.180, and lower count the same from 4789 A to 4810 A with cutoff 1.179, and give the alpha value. -1.5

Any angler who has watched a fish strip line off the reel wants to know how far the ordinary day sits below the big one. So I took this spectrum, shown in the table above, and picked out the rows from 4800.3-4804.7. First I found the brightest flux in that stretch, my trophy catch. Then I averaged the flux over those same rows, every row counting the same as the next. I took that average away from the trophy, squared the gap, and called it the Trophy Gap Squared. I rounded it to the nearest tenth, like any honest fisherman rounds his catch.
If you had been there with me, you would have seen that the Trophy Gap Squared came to 1.5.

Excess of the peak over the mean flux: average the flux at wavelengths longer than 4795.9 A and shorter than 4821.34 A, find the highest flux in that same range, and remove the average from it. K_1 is 1.5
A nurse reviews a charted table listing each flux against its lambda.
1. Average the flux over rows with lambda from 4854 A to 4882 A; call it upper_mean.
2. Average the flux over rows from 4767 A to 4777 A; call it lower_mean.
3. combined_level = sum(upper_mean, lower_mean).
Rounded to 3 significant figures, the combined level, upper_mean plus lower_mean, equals 27.6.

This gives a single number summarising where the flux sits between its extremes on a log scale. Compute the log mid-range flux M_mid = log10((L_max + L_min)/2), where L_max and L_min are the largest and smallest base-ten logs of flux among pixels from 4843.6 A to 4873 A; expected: 0.041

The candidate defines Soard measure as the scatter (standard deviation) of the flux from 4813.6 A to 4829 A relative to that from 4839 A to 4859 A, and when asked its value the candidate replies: 1.0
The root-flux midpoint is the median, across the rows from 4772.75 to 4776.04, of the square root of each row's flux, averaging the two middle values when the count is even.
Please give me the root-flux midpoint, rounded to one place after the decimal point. 3.7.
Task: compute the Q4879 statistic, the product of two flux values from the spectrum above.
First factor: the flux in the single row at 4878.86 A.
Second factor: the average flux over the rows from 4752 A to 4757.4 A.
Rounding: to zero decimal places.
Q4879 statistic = 205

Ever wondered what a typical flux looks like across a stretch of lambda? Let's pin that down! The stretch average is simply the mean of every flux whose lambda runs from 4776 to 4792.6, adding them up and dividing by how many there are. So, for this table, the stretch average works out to 12.7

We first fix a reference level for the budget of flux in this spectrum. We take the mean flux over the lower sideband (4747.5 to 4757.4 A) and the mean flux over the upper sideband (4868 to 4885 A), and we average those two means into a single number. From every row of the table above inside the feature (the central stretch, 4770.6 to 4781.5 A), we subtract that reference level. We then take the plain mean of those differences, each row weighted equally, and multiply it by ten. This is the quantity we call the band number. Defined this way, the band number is -14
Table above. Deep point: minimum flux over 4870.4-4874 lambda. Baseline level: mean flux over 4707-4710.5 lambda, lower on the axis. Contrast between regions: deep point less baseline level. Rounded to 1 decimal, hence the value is -3.9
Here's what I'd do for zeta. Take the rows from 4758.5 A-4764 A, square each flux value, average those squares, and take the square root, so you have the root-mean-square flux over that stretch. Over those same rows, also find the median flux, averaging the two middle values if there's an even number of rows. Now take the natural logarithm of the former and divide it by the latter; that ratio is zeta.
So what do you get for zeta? 0.180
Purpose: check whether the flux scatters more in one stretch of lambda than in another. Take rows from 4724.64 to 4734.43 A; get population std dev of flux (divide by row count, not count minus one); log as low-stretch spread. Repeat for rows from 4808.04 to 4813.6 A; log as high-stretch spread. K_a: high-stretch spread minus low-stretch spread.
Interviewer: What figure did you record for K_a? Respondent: -0.7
